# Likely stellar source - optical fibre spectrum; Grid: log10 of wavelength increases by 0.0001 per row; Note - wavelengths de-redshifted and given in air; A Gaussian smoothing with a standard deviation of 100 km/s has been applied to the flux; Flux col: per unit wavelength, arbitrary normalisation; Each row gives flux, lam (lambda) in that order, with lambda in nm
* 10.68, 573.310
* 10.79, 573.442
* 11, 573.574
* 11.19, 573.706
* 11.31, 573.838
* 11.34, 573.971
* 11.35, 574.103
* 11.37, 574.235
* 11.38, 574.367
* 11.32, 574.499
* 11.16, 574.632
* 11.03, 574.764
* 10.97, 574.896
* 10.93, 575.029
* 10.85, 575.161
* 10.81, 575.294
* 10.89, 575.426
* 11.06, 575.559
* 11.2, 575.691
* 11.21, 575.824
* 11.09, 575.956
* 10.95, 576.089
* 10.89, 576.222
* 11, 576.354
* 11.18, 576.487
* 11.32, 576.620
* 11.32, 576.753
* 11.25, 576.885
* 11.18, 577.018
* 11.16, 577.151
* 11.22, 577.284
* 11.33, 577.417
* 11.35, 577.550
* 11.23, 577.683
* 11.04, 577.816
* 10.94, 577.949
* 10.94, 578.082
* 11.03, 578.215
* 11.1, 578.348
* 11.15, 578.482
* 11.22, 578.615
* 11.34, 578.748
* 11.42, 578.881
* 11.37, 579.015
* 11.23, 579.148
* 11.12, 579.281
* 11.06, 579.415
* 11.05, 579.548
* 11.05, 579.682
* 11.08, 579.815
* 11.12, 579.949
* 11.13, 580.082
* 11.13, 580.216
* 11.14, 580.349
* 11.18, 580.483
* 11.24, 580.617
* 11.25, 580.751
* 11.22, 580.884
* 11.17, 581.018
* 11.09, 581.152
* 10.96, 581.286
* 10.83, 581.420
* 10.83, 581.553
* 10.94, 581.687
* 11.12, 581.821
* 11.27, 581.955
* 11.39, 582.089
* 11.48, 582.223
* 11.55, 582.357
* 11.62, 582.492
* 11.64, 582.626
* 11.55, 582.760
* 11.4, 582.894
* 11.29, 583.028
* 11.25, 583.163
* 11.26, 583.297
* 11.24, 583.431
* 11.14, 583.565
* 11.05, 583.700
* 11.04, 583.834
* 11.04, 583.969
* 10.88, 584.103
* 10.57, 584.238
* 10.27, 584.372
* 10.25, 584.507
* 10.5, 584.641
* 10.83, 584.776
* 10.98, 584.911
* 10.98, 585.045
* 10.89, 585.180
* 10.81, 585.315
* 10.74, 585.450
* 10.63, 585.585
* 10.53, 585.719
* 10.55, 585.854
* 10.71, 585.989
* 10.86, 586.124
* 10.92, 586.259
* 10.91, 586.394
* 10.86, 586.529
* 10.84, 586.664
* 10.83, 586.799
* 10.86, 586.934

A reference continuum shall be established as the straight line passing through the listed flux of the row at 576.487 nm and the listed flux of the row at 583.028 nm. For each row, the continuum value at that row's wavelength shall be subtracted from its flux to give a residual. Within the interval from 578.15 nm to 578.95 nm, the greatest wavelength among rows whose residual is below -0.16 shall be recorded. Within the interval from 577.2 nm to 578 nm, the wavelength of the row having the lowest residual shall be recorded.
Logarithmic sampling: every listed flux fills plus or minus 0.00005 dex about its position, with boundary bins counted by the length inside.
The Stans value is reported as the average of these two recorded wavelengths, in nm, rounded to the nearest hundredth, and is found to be 578.08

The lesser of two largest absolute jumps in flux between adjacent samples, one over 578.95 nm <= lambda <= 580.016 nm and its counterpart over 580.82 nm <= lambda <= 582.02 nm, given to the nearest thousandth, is 0.140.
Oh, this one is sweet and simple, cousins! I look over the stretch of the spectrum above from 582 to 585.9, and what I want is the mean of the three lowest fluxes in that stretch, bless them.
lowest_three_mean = 10.3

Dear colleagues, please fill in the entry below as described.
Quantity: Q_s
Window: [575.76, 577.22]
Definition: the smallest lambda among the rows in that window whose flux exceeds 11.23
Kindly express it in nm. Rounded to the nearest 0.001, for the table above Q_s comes 576.620 nm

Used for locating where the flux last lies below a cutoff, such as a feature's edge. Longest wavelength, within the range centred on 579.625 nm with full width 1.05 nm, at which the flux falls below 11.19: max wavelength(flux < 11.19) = 580.082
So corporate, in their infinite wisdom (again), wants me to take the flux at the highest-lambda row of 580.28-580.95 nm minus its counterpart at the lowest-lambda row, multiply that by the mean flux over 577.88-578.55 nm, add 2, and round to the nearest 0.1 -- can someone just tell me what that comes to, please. 2.9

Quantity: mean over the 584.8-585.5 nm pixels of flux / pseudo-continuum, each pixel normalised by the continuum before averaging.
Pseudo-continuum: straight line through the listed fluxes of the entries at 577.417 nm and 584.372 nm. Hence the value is 1.07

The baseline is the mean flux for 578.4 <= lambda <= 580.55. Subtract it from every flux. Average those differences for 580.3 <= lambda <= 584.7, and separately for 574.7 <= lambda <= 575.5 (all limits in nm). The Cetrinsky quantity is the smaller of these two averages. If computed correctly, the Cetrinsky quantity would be -0.26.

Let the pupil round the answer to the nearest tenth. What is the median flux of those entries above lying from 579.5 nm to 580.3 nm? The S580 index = 11.1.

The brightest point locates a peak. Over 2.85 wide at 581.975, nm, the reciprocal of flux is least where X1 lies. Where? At 582.626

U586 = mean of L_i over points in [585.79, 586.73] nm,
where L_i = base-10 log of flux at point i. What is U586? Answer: 1.03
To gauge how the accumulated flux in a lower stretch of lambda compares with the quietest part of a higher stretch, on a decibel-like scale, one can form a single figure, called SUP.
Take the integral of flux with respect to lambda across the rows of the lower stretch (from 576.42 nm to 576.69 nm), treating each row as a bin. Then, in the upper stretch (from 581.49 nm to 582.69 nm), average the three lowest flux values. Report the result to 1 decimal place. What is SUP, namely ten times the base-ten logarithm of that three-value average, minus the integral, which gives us 7.4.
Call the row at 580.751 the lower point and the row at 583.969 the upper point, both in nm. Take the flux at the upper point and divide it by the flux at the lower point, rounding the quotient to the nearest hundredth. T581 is 0.98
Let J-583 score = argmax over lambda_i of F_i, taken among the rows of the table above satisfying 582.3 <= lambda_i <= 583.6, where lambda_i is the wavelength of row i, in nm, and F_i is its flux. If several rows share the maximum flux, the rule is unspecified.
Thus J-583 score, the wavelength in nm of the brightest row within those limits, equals 582.626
